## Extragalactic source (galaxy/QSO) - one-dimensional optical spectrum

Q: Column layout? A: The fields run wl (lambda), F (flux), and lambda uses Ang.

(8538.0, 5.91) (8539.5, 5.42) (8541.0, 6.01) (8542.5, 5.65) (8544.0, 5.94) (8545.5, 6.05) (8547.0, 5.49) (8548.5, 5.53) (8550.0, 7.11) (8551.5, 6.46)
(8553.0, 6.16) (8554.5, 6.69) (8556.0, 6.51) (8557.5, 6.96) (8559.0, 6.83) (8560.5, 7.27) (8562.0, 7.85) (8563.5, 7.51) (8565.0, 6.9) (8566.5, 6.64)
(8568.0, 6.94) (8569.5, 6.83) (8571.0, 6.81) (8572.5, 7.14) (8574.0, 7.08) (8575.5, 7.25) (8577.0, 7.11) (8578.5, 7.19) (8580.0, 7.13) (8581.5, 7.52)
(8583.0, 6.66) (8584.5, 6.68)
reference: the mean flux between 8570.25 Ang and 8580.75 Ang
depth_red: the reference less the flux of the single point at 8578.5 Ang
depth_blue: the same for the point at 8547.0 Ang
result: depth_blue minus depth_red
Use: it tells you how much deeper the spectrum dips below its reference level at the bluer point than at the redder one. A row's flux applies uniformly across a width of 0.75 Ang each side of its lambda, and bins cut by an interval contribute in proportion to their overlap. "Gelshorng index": 1.7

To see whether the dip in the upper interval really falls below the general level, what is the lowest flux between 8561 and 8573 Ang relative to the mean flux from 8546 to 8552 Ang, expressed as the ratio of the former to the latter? 1.08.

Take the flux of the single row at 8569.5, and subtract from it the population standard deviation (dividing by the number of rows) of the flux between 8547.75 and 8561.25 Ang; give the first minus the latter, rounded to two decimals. 6.33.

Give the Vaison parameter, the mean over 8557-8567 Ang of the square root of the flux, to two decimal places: 2.67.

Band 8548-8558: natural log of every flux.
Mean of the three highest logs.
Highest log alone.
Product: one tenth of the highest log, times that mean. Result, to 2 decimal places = 0.38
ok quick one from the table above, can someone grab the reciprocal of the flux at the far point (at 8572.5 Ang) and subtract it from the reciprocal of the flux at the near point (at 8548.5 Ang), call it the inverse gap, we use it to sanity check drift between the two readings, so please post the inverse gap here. 0.041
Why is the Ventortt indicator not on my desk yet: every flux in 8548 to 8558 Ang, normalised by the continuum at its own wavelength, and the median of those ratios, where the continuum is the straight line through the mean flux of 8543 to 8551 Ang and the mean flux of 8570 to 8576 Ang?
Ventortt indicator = 1.04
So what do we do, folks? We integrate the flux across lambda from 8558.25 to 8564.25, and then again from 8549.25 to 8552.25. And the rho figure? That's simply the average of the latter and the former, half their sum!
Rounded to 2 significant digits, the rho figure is 32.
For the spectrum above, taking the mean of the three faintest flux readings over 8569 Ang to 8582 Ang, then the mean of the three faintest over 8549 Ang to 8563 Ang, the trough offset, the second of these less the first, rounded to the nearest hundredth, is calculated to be -0.53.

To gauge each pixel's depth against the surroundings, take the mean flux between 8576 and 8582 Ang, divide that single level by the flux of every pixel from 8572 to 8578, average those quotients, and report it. 1.01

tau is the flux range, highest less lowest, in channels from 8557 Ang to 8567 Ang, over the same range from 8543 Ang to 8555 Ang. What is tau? 0.75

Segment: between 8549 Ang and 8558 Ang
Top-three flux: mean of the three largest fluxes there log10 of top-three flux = 0.840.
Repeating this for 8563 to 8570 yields 0.852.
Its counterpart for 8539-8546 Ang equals 0.778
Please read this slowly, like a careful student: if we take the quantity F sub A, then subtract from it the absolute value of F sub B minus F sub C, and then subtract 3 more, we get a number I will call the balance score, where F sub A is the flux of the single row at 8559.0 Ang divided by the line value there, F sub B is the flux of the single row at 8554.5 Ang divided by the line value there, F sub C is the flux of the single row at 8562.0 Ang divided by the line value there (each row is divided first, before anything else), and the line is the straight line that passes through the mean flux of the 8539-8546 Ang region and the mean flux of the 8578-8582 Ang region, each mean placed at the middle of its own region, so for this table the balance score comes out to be -2.07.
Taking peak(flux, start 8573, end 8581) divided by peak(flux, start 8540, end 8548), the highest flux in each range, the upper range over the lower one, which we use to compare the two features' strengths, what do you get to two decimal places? 1.20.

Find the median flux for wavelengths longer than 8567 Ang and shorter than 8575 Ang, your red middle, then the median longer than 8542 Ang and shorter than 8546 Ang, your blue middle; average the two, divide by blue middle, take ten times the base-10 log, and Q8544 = 0.35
